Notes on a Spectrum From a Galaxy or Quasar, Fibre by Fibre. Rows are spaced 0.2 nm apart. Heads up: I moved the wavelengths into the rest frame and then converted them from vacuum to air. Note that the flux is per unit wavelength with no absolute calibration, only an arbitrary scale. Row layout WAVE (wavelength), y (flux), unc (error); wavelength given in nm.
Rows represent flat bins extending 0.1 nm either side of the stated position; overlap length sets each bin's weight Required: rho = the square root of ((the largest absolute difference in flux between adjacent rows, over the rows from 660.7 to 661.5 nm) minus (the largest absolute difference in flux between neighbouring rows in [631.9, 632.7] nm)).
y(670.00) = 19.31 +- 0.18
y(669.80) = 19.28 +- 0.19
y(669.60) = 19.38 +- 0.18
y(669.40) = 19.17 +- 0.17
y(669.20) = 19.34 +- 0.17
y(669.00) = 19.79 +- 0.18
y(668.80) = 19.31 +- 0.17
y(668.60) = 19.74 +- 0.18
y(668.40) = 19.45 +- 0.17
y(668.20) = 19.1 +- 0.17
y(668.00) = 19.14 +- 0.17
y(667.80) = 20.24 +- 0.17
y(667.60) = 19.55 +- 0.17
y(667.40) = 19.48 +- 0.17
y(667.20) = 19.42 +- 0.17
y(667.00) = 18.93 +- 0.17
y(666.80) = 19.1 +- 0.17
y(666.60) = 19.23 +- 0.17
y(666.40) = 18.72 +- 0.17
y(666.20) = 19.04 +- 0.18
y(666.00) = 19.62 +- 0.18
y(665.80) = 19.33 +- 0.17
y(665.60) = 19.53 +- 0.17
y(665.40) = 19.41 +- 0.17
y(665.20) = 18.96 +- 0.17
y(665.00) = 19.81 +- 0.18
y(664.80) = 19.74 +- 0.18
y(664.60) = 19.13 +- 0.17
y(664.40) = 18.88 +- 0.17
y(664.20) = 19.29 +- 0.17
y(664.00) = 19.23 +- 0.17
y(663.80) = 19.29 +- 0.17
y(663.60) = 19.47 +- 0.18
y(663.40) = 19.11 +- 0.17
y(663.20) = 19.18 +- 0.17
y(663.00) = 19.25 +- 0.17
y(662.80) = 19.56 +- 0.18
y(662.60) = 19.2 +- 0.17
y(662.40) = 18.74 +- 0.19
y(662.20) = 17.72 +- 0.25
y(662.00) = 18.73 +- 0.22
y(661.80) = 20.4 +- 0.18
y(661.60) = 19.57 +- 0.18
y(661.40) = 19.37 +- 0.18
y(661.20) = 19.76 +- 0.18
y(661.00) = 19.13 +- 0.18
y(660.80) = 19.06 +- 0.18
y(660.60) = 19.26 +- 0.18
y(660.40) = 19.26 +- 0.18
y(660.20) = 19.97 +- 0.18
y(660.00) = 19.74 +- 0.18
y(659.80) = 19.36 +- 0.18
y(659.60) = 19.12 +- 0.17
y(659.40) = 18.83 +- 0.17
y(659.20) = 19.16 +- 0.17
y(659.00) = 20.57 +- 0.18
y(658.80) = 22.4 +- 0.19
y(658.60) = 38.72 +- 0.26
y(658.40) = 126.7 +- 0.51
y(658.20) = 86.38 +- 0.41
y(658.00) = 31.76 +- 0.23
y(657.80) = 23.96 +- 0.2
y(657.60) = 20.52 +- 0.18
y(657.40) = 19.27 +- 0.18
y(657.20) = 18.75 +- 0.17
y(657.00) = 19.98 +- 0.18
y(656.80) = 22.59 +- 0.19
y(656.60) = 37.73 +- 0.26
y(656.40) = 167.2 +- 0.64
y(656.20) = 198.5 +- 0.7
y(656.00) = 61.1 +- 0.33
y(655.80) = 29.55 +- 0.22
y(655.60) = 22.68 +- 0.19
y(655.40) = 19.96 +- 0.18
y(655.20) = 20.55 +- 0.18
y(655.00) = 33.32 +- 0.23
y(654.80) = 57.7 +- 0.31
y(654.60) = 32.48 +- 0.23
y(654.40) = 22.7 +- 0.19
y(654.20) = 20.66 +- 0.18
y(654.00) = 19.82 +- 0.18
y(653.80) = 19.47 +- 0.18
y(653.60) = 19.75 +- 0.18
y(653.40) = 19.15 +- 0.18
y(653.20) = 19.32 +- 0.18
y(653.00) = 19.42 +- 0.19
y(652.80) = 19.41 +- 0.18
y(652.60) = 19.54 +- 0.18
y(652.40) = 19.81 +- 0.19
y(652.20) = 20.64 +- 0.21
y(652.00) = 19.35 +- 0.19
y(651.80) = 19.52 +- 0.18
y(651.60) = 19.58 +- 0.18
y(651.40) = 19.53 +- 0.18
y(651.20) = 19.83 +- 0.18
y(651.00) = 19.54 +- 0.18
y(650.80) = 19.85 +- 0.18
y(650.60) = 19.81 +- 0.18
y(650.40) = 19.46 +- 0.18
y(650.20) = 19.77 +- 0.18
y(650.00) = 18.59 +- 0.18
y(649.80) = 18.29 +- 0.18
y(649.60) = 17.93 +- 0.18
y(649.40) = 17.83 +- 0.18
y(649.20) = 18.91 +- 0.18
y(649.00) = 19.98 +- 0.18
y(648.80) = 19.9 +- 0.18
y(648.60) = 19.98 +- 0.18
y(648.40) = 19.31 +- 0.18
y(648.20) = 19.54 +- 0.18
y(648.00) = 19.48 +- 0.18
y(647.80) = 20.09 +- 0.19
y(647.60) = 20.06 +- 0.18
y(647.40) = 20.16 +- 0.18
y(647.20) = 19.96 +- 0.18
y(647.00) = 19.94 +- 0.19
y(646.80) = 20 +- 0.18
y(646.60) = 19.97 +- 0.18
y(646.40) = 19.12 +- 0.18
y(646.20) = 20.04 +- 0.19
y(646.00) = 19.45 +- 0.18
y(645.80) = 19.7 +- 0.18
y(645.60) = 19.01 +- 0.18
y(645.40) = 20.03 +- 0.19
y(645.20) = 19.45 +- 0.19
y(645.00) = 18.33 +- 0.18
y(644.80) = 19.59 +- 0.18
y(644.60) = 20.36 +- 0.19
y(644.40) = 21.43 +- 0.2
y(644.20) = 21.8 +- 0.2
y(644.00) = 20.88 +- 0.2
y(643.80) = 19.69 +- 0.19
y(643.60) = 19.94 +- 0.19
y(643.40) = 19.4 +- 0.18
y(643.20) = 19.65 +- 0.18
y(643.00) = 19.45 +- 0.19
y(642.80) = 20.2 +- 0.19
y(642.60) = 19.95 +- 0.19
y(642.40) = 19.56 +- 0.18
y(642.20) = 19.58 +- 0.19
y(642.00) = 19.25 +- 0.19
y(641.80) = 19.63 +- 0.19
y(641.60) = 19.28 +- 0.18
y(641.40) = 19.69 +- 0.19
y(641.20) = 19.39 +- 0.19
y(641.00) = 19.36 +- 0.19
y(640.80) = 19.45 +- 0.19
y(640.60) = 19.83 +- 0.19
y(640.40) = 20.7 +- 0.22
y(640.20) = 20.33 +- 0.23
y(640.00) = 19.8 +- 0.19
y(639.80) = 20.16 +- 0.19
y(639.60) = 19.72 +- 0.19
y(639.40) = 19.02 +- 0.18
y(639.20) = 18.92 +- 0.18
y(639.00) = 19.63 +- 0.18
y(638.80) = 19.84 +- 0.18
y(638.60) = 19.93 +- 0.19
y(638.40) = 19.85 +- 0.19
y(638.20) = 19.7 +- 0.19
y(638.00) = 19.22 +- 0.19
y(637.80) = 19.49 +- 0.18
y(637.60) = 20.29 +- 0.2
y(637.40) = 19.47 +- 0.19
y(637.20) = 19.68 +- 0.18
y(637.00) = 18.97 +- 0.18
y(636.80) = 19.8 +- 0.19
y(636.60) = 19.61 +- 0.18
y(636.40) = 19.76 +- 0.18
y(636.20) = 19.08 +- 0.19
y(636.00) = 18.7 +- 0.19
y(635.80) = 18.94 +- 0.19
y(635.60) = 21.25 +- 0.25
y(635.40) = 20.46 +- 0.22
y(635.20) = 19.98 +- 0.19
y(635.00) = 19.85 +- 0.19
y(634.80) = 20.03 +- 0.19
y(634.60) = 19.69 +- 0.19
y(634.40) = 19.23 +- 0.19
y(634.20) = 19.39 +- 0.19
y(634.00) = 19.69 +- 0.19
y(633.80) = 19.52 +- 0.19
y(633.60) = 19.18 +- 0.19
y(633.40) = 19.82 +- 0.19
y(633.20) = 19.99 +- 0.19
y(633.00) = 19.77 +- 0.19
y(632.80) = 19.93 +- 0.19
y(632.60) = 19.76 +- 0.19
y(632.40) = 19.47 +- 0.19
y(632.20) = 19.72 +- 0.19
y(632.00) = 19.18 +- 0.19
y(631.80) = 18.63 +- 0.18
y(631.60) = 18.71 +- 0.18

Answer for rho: 0.3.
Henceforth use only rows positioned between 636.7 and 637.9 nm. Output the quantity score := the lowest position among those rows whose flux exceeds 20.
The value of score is 637.60 nm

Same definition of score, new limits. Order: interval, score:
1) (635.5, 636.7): 635.60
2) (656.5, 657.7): 656.60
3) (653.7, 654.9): 654.20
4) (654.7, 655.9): 654.80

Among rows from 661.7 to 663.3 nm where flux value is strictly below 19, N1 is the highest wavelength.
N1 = 662.40 nm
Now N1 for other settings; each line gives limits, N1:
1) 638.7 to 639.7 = 639.20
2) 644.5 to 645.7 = 645.00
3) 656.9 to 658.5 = 657.20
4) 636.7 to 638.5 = 637.00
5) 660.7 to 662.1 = 662.00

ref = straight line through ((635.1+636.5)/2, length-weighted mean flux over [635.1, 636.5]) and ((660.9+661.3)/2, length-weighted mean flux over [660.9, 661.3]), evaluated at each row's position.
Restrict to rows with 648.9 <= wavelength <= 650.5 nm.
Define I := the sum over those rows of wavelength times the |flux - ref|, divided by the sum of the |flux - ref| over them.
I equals 649.60 nm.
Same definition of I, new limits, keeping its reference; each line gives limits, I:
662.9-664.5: 663.79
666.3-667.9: 667.13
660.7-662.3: 661.79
